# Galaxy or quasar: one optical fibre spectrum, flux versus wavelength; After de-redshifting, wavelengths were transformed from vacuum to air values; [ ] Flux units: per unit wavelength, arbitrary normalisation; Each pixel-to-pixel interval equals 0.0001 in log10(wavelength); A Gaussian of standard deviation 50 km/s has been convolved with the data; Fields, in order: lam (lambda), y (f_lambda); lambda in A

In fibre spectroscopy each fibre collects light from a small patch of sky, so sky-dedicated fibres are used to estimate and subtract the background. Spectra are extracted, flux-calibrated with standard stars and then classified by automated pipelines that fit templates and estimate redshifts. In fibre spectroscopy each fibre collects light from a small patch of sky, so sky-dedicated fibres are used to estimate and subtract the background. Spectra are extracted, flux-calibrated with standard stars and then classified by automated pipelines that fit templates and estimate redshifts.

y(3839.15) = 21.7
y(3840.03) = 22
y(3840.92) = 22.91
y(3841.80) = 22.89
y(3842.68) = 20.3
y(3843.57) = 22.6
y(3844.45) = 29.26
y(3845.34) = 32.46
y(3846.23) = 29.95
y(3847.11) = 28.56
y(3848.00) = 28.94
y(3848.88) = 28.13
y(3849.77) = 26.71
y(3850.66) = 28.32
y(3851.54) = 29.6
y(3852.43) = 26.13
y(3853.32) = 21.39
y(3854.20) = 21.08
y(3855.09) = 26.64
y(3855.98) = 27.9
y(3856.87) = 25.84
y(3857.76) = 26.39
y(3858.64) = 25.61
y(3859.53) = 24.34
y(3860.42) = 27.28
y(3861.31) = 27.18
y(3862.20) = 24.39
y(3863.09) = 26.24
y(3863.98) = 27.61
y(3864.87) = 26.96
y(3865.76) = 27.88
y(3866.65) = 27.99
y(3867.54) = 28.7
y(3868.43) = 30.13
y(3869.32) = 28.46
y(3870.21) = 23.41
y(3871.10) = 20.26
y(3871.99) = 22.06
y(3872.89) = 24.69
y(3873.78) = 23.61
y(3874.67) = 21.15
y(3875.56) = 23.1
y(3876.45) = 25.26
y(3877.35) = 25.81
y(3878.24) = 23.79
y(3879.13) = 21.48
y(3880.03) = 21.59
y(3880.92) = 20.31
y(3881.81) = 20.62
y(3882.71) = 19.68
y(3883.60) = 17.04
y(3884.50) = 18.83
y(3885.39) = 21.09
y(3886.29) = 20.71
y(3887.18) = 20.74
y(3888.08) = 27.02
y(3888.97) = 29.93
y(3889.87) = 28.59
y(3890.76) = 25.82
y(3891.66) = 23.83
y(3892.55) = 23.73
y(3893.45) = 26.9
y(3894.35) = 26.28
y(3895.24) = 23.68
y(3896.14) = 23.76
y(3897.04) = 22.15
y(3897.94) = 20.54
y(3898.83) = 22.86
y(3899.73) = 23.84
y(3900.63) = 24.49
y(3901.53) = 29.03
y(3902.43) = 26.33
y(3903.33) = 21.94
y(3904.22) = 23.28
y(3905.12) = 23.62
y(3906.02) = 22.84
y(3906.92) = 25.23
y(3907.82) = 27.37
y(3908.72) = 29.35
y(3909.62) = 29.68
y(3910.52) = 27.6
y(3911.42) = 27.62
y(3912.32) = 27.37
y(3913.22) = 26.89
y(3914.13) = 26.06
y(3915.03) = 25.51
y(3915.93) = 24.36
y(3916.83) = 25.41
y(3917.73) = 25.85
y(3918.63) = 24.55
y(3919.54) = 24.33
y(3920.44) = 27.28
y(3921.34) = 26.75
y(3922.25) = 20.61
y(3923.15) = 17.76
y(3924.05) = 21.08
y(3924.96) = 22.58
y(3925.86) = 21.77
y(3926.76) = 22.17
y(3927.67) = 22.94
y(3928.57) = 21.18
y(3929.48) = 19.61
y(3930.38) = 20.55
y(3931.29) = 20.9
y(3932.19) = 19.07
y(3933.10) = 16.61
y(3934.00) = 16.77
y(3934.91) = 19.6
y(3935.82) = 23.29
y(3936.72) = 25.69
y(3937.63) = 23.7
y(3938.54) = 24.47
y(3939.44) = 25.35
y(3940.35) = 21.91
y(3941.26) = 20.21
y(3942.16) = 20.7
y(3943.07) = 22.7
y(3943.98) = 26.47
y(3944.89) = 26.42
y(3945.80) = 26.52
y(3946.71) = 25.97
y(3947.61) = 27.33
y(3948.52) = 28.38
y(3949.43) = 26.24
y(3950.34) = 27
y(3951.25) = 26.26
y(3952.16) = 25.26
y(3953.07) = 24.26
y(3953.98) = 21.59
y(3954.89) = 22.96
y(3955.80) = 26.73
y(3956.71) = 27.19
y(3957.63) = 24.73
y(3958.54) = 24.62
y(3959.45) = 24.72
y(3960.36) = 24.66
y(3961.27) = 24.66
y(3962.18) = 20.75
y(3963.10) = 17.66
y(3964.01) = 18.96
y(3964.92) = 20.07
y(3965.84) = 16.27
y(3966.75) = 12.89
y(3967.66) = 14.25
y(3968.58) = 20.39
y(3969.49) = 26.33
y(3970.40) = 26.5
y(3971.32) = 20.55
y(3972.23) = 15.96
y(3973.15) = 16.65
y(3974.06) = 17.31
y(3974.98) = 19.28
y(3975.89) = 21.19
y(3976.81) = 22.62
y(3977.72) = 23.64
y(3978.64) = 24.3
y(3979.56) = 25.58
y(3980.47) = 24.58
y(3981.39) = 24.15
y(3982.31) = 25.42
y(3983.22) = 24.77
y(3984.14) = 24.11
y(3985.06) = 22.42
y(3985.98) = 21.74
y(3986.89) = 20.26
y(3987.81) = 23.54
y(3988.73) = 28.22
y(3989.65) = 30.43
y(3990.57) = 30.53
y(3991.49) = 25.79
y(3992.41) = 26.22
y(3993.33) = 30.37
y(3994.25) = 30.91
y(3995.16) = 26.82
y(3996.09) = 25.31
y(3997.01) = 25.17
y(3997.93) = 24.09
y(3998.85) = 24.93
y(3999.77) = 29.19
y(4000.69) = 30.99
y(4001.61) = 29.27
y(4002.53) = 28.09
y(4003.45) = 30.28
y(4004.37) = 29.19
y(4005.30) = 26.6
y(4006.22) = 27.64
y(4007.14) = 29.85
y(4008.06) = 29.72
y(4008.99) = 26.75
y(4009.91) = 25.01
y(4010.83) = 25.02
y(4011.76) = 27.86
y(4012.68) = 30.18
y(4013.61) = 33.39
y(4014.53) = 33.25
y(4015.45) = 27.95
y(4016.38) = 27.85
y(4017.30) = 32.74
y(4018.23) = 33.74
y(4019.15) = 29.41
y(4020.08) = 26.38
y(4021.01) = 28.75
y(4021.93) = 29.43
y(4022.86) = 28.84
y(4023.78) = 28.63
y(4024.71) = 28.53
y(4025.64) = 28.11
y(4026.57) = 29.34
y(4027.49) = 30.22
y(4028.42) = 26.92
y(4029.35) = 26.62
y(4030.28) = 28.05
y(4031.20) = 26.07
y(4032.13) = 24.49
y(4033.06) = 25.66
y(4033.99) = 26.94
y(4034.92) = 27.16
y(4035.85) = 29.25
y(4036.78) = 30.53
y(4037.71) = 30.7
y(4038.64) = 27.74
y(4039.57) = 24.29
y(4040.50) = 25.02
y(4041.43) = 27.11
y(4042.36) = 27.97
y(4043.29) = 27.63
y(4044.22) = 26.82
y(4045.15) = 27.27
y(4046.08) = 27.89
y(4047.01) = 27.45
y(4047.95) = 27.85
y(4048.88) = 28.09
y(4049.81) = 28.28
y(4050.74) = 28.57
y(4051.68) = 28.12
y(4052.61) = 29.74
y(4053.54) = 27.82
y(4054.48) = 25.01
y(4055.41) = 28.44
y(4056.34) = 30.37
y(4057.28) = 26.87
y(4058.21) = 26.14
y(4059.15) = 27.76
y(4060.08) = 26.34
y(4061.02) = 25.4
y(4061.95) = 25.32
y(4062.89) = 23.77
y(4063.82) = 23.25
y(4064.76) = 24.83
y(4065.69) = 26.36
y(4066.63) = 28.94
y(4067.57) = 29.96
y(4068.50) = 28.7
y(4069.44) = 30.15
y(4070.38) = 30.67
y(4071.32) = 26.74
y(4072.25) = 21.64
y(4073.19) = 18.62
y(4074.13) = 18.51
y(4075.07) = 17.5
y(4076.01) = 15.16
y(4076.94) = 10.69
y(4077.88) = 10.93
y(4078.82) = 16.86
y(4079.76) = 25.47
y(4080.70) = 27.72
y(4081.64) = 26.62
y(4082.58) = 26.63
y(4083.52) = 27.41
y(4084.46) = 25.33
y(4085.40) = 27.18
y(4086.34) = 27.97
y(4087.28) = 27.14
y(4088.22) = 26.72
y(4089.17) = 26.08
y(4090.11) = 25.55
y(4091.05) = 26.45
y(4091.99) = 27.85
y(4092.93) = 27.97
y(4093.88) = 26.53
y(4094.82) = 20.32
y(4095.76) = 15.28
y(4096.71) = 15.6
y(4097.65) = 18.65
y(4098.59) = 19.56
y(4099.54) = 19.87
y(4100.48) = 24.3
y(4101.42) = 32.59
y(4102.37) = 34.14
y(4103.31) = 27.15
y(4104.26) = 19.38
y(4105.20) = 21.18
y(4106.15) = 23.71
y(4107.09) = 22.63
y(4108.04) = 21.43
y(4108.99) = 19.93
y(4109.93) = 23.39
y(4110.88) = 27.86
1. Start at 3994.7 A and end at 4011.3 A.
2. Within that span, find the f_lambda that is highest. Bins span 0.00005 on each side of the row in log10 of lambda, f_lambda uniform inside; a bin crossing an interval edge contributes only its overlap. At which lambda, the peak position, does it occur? 4000.69 A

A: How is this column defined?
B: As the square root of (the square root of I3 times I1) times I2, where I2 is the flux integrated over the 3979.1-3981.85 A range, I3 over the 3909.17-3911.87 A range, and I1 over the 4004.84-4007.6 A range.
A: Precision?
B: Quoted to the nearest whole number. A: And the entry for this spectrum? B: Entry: 72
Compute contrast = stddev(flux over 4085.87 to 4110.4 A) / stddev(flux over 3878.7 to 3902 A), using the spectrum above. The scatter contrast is 1.4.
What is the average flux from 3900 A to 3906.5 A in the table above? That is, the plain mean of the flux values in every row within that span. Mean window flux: 24.5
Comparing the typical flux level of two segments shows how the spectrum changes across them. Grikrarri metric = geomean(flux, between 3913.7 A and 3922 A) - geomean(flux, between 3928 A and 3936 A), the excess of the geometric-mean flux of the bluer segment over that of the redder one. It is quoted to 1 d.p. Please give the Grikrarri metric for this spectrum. 5.9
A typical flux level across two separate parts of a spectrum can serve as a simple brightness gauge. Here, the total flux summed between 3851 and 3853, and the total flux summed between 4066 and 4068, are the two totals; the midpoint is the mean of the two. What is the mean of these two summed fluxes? 57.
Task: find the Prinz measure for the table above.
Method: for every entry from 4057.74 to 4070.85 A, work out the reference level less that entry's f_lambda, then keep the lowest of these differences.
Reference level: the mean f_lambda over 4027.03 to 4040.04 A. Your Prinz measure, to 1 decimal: -3.2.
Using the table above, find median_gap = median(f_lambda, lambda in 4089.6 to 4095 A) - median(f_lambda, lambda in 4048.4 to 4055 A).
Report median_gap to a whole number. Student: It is -2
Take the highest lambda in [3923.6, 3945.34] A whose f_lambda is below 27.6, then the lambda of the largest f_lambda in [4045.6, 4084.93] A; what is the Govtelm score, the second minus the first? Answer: 125.5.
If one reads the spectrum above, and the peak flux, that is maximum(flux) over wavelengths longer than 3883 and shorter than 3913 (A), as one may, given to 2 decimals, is 29.93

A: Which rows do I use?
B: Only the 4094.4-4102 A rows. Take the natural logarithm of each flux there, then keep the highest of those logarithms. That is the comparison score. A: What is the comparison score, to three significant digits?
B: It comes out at 3.48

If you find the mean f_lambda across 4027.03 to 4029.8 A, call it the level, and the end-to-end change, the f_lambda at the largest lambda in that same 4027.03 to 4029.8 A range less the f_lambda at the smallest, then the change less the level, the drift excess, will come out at -32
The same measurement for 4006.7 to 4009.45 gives -32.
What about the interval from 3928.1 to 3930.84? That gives -21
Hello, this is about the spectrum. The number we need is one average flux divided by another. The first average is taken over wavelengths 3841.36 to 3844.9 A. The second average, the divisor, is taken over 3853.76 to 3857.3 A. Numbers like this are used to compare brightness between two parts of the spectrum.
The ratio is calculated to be 0.94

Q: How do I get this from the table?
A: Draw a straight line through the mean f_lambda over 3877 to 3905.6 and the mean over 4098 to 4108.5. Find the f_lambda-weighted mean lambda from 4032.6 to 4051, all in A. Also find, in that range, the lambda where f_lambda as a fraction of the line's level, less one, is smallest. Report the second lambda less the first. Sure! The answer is -2.4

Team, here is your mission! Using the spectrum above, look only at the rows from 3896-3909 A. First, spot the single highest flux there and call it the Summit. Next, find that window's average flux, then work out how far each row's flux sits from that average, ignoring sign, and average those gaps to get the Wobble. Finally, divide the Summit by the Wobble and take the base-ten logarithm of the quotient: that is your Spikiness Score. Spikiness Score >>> 1.16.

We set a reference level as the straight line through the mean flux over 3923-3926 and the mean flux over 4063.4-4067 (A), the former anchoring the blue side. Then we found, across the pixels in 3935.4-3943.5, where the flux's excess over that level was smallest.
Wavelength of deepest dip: 3941.26 A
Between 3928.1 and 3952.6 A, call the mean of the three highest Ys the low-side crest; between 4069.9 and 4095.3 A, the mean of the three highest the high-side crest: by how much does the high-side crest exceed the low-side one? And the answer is 1.3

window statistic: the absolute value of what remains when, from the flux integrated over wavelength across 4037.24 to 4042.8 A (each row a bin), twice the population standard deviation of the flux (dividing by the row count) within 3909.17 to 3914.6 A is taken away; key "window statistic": 149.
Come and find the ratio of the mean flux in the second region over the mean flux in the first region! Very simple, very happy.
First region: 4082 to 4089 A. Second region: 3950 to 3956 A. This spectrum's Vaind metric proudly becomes 0.92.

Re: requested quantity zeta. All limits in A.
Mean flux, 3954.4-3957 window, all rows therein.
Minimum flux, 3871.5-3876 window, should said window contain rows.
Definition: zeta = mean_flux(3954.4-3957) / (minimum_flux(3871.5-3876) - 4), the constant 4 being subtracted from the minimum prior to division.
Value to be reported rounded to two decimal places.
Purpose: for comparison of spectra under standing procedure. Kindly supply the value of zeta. 1.49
